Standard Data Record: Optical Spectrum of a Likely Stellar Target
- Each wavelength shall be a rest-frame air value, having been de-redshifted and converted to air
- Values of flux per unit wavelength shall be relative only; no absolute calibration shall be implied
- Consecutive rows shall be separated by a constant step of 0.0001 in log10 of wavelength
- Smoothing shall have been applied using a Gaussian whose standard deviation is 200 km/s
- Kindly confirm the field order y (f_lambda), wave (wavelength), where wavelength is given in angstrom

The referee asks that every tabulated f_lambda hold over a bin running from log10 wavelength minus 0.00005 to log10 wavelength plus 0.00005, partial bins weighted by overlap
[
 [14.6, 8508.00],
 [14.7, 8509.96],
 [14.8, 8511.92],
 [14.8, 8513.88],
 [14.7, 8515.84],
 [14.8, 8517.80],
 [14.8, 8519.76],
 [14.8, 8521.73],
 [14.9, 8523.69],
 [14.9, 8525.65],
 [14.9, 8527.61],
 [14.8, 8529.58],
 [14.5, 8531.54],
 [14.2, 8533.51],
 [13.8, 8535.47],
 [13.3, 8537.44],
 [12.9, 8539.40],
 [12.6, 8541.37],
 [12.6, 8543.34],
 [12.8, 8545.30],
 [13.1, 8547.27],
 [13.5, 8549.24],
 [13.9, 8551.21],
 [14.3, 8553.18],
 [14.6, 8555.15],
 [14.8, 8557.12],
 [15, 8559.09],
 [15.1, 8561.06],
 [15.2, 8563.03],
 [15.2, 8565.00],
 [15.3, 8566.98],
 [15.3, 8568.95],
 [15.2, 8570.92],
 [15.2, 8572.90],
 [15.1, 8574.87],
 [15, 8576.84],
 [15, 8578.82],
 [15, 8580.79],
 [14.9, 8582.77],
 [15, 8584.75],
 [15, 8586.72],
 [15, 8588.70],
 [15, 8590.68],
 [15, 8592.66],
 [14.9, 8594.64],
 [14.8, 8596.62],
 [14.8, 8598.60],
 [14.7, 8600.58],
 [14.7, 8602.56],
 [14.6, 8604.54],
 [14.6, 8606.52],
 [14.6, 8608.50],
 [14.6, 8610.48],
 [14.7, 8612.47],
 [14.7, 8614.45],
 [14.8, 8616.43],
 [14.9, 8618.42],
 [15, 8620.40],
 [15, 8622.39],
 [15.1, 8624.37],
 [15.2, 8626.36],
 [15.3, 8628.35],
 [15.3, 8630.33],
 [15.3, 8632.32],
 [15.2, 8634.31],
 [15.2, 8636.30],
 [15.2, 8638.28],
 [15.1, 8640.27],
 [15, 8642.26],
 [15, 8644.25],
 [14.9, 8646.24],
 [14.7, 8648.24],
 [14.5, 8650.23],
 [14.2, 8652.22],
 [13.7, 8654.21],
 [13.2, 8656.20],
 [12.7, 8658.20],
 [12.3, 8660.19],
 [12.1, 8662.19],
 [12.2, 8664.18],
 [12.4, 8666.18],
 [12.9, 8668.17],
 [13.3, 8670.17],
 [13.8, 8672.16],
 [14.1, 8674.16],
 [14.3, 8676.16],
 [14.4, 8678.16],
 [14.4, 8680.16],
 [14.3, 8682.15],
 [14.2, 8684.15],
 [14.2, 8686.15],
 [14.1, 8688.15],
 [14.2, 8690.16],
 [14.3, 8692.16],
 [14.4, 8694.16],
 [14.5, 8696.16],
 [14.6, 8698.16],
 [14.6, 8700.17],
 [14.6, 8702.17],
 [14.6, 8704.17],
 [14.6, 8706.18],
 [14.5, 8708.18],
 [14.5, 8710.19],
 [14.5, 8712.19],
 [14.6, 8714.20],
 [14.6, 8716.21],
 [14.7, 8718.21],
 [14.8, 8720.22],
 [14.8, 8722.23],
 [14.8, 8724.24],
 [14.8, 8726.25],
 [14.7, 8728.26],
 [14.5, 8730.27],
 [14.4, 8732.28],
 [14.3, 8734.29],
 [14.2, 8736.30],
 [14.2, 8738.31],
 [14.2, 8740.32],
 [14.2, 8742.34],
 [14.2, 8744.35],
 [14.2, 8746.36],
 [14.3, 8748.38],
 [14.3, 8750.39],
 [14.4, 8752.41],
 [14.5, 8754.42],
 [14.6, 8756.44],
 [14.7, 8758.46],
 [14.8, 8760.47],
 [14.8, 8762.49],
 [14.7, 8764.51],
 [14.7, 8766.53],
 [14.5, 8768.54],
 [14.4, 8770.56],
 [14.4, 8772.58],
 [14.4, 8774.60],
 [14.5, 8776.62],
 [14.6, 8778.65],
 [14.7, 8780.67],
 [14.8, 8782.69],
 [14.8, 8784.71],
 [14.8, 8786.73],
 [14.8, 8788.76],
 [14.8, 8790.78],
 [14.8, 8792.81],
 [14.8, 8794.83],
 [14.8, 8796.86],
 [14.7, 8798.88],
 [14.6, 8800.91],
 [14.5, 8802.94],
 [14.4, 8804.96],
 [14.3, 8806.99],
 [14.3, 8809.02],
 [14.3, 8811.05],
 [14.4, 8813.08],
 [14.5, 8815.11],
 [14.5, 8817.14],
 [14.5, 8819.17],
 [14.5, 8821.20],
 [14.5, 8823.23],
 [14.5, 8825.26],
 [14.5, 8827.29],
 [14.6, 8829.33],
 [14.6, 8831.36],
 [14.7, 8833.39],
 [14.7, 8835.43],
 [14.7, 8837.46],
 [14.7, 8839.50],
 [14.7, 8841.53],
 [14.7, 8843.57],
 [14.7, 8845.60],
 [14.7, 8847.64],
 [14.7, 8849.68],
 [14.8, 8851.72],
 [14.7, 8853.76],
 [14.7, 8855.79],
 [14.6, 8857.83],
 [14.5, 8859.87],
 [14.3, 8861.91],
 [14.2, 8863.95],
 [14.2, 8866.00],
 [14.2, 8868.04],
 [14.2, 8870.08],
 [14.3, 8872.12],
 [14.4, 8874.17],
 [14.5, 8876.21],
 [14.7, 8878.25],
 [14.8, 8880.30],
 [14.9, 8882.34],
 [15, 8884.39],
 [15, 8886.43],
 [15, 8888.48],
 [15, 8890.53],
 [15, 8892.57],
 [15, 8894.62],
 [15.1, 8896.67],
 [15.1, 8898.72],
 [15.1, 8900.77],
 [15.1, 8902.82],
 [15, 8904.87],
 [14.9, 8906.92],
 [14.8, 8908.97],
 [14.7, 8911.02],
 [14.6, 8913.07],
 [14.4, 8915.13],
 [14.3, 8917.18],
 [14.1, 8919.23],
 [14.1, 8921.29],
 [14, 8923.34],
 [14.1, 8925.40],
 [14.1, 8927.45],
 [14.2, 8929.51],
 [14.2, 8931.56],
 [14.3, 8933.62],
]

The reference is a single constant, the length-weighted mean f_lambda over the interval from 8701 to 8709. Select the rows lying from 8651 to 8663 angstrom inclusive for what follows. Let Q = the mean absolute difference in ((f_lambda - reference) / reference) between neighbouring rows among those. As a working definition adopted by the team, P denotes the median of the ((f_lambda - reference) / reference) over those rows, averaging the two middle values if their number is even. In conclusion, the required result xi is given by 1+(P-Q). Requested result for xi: 0.86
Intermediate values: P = -0.112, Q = 0.029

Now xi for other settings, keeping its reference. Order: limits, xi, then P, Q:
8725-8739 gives 0.98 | -0.013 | 0.007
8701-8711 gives 1.00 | 0.001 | 0.002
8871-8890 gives 1.01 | 0.014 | 0.006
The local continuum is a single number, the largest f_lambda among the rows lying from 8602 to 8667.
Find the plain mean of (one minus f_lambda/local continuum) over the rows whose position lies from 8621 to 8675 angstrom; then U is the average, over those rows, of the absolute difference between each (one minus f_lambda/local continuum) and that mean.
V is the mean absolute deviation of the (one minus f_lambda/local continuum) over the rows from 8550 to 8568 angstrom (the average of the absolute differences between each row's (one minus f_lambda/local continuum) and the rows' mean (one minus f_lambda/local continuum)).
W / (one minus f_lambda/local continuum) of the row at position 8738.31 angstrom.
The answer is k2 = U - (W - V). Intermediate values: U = 0.0644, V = 0.025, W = 0.072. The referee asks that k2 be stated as 0.02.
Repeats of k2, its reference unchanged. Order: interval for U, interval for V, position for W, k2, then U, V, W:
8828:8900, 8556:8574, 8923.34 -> -0.06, 0.0132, 0.008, 0.085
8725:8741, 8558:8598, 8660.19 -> -0.18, 0.0125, 0.007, 0.196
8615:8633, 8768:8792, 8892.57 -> 0.00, 0.0102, 0.010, 0.020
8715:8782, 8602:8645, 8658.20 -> -0.14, 0.0124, 0.014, 0.170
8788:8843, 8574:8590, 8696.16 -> -0.04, 0.0090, 0.002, 0.052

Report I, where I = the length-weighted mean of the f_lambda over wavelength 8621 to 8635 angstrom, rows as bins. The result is 15.2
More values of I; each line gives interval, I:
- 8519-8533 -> 14.8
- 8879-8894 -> 15.0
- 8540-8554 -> 13.2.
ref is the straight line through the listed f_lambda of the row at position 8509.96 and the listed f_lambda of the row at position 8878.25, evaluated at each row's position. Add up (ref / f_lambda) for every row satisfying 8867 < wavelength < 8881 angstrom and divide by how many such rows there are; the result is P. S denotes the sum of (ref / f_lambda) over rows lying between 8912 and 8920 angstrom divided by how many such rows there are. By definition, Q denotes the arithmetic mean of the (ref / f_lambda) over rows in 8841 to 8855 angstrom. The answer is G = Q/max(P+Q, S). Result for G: 0.495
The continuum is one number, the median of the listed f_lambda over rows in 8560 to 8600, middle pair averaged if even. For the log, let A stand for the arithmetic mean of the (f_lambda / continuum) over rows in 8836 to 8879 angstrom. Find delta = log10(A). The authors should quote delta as -0.0137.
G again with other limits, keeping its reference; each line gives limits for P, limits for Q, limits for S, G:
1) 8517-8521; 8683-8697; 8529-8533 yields 0.509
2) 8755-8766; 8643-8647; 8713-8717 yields 0.496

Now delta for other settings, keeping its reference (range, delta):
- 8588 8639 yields -0.0020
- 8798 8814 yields -0.0166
